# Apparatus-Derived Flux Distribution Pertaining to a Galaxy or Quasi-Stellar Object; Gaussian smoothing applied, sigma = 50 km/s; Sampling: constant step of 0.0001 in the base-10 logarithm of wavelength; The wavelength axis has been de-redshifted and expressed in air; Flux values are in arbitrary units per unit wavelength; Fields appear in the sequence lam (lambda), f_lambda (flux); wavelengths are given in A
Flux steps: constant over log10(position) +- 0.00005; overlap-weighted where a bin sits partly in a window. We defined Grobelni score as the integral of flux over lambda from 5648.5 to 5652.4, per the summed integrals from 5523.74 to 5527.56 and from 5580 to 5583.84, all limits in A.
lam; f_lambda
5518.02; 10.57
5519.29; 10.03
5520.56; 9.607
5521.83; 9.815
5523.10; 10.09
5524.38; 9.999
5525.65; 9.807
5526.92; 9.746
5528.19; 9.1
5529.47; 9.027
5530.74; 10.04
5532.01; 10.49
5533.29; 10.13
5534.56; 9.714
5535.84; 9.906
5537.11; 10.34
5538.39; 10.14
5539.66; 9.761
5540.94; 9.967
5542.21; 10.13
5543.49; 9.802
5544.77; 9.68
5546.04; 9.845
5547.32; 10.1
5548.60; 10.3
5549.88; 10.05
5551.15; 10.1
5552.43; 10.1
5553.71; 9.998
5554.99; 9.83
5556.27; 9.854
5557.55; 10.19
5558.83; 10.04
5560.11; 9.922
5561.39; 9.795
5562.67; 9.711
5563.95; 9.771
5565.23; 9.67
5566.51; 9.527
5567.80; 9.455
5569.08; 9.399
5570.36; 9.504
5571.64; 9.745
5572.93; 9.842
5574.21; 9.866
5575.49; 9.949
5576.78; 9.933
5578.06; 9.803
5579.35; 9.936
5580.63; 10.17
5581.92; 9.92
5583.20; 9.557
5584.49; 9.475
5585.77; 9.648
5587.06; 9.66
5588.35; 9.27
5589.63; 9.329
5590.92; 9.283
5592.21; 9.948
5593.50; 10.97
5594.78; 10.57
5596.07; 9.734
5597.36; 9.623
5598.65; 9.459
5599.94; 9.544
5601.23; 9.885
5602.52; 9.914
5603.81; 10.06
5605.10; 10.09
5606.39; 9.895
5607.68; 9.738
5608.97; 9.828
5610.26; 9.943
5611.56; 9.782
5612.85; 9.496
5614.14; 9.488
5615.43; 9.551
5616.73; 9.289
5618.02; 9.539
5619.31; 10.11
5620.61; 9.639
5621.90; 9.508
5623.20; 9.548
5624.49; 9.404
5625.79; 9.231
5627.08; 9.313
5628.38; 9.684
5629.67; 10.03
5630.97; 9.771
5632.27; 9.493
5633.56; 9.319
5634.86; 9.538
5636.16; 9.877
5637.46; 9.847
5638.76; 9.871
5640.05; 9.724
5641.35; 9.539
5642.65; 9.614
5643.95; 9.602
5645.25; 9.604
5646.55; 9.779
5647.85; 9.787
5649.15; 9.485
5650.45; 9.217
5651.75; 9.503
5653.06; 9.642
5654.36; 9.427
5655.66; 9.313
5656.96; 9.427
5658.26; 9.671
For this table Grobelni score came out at 0.485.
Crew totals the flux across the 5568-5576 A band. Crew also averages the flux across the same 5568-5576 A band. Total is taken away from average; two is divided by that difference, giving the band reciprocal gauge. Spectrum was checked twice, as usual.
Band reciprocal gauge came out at -0.041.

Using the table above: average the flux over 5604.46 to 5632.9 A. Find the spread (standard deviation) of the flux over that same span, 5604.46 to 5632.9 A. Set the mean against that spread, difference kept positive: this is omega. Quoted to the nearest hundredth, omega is 9.40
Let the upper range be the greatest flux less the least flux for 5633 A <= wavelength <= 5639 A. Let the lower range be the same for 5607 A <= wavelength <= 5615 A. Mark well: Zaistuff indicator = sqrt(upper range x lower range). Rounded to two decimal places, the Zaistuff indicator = 0.50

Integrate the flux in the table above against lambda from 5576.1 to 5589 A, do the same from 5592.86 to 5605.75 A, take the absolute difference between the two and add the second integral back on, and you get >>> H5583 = 132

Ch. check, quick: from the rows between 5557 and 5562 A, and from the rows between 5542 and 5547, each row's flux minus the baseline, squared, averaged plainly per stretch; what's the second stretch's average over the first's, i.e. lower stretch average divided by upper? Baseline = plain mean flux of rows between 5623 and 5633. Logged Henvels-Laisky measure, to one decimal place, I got 0.6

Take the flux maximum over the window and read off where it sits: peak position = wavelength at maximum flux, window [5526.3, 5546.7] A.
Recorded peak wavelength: 5532.01 A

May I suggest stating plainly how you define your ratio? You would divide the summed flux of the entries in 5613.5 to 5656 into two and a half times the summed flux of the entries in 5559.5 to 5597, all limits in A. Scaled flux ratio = 2.2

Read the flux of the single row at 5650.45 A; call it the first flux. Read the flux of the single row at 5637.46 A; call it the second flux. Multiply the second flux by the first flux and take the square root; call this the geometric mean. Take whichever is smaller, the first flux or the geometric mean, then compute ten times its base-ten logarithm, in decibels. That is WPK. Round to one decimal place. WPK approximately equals 9.6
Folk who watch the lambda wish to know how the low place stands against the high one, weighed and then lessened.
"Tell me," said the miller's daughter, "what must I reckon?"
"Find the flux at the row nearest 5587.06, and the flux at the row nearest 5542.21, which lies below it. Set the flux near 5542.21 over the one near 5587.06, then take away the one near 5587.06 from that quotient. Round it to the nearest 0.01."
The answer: -8.61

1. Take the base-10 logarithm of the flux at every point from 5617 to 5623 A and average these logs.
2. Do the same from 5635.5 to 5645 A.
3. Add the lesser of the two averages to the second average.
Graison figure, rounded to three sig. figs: 1.97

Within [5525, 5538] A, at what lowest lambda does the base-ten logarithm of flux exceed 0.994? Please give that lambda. 5530.74 A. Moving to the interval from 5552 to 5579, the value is 5552.43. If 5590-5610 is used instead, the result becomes 5592.21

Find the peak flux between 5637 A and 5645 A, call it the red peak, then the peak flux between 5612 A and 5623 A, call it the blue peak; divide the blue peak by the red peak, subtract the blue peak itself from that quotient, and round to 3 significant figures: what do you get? -9.09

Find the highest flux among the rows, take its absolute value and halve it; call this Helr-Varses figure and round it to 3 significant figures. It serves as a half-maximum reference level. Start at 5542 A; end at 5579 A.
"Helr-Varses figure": 5.15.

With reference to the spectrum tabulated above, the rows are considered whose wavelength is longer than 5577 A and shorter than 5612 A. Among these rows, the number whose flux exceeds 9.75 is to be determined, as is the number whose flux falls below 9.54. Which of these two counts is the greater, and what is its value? 15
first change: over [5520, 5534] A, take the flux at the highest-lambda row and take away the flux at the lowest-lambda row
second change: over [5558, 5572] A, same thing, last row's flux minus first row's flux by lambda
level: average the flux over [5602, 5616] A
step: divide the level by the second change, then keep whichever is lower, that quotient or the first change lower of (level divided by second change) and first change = -33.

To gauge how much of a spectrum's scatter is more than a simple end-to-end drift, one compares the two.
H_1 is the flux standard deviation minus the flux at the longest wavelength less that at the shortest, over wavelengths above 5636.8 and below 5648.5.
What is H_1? 0.2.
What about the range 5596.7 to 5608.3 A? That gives 0.1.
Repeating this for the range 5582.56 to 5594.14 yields -0.9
